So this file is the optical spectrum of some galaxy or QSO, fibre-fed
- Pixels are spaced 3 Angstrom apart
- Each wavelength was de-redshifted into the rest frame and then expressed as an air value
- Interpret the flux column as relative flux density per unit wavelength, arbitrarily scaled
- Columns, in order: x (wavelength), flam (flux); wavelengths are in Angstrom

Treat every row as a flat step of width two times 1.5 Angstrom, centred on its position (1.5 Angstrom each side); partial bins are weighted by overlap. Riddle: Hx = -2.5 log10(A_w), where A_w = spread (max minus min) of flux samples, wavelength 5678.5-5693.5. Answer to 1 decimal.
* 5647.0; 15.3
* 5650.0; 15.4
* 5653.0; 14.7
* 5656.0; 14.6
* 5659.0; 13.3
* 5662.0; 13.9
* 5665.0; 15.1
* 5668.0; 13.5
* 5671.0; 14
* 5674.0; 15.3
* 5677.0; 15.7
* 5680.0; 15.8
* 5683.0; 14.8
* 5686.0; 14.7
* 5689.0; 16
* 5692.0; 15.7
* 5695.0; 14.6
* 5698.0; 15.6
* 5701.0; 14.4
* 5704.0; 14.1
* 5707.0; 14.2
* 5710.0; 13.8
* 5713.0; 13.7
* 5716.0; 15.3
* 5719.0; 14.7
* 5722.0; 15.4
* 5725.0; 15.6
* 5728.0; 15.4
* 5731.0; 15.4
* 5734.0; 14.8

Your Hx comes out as -0.3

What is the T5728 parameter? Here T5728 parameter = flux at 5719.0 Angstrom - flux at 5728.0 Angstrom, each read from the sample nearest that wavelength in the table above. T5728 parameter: -0.7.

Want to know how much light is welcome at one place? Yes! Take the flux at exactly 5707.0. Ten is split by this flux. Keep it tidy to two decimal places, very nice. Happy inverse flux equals 0.70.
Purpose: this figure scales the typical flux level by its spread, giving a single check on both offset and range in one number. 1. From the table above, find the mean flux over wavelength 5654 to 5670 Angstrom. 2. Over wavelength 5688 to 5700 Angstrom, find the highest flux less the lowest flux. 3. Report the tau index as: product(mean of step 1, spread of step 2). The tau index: 19.7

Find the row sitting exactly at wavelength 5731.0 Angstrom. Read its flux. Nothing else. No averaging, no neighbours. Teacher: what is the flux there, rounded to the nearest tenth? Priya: 15.4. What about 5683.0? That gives 14.8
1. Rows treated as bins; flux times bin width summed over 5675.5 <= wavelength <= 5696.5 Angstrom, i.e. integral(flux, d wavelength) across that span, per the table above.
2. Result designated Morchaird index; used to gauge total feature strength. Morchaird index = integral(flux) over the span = 322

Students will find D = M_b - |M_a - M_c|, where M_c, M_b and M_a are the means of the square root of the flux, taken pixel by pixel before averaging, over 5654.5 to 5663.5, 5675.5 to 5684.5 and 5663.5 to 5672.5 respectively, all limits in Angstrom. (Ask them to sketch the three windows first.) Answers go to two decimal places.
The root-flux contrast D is 3.89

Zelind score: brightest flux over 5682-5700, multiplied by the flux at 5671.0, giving 224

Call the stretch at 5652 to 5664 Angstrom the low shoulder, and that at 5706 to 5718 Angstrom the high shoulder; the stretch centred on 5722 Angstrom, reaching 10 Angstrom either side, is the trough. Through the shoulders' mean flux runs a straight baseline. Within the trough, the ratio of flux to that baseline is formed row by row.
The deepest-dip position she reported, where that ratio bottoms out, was 5713.0 Angstrom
